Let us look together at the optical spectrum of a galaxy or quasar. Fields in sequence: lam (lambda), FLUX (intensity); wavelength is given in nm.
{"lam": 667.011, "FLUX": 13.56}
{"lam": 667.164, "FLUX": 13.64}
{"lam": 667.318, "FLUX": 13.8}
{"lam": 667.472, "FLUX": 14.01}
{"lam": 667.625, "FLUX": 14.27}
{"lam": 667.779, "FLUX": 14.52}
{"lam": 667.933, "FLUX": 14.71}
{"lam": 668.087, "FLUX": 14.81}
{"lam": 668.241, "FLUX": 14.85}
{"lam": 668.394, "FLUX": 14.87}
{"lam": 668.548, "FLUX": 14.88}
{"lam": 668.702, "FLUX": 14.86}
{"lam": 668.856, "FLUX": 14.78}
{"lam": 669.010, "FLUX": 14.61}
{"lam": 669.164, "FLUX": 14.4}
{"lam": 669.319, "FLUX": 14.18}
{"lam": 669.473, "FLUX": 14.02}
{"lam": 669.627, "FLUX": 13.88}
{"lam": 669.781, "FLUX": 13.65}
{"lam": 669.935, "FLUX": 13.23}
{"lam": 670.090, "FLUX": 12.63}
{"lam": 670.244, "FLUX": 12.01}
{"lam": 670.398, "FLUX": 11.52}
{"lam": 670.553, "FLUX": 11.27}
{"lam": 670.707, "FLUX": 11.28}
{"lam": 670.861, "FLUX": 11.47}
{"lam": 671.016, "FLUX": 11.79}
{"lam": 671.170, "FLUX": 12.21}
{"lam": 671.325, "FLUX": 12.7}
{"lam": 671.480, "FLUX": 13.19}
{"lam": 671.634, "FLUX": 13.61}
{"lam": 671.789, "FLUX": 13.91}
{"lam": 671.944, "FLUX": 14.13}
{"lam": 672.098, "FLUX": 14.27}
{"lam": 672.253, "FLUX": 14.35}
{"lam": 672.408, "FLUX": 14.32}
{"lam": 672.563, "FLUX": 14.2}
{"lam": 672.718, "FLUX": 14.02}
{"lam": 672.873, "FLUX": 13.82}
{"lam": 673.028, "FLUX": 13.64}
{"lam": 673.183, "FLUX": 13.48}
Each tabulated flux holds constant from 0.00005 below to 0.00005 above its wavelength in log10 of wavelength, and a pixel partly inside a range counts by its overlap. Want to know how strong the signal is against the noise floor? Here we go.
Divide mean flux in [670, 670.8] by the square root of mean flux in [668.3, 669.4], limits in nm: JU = 3.07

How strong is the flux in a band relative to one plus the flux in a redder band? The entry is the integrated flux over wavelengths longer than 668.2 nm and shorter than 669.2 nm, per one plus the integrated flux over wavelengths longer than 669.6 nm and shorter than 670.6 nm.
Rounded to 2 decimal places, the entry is 1.09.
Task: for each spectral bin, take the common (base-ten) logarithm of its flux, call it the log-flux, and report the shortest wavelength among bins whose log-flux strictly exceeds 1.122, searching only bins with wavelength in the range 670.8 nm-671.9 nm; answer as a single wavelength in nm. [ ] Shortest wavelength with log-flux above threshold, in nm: 671.634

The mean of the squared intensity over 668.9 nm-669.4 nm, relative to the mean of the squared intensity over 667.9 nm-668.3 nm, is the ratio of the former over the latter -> 0.95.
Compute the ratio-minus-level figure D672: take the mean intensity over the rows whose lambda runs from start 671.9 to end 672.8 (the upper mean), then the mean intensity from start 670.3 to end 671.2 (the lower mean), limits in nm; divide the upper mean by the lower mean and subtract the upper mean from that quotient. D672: -13.0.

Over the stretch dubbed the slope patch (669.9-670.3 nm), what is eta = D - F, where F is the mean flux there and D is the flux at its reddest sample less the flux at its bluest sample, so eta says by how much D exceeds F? -13.8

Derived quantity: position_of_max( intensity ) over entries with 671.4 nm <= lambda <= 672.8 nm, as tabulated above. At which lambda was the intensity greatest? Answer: 672.253 nm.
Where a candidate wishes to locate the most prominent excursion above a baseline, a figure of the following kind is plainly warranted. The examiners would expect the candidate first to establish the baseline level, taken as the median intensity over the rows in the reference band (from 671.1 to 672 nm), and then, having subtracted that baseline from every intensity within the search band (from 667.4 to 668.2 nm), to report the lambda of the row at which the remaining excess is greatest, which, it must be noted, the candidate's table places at 668.087 nm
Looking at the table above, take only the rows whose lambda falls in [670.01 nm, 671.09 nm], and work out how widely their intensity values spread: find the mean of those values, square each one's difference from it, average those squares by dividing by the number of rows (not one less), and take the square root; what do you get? 0.45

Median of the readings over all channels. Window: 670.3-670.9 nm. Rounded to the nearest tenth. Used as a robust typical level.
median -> 11.4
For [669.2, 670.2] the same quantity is 13.8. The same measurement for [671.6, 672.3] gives 14.1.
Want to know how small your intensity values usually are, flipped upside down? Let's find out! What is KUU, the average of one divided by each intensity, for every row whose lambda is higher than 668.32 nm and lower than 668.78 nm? 0.067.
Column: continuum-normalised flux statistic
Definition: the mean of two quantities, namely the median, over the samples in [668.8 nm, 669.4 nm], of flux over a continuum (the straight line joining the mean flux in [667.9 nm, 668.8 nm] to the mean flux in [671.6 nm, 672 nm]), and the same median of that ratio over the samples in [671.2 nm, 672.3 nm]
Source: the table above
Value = 0.997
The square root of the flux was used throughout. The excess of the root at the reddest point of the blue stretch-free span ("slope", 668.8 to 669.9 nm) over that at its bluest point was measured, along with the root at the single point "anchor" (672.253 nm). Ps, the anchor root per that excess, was -25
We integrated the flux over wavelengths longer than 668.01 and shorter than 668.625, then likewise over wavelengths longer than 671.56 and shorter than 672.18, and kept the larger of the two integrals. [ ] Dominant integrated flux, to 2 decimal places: 9.14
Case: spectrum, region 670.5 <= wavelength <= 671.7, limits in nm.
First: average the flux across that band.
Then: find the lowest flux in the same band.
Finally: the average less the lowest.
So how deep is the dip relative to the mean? 0.9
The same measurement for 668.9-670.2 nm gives 1.2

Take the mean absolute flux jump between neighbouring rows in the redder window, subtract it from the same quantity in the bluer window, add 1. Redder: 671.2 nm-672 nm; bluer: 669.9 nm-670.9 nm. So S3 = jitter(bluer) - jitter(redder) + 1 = 1.00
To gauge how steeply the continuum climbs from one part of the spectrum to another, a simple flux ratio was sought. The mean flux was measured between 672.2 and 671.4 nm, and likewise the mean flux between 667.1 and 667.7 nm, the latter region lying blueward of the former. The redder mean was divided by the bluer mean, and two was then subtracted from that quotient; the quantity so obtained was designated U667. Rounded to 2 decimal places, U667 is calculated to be -1.01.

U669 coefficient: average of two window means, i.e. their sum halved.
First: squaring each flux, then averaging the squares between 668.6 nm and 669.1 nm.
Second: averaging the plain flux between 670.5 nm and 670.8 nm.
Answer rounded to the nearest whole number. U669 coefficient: 114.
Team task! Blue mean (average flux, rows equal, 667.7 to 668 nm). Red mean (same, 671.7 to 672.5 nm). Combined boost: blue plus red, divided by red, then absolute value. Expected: 2.03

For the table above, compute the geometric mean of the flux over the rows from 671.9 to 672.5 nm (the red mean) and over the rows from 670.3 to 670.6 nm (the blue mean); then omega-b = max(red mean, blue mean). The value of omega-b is 14.3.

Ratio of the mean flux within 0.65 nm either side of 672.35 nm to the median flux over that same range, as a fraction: 1.00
